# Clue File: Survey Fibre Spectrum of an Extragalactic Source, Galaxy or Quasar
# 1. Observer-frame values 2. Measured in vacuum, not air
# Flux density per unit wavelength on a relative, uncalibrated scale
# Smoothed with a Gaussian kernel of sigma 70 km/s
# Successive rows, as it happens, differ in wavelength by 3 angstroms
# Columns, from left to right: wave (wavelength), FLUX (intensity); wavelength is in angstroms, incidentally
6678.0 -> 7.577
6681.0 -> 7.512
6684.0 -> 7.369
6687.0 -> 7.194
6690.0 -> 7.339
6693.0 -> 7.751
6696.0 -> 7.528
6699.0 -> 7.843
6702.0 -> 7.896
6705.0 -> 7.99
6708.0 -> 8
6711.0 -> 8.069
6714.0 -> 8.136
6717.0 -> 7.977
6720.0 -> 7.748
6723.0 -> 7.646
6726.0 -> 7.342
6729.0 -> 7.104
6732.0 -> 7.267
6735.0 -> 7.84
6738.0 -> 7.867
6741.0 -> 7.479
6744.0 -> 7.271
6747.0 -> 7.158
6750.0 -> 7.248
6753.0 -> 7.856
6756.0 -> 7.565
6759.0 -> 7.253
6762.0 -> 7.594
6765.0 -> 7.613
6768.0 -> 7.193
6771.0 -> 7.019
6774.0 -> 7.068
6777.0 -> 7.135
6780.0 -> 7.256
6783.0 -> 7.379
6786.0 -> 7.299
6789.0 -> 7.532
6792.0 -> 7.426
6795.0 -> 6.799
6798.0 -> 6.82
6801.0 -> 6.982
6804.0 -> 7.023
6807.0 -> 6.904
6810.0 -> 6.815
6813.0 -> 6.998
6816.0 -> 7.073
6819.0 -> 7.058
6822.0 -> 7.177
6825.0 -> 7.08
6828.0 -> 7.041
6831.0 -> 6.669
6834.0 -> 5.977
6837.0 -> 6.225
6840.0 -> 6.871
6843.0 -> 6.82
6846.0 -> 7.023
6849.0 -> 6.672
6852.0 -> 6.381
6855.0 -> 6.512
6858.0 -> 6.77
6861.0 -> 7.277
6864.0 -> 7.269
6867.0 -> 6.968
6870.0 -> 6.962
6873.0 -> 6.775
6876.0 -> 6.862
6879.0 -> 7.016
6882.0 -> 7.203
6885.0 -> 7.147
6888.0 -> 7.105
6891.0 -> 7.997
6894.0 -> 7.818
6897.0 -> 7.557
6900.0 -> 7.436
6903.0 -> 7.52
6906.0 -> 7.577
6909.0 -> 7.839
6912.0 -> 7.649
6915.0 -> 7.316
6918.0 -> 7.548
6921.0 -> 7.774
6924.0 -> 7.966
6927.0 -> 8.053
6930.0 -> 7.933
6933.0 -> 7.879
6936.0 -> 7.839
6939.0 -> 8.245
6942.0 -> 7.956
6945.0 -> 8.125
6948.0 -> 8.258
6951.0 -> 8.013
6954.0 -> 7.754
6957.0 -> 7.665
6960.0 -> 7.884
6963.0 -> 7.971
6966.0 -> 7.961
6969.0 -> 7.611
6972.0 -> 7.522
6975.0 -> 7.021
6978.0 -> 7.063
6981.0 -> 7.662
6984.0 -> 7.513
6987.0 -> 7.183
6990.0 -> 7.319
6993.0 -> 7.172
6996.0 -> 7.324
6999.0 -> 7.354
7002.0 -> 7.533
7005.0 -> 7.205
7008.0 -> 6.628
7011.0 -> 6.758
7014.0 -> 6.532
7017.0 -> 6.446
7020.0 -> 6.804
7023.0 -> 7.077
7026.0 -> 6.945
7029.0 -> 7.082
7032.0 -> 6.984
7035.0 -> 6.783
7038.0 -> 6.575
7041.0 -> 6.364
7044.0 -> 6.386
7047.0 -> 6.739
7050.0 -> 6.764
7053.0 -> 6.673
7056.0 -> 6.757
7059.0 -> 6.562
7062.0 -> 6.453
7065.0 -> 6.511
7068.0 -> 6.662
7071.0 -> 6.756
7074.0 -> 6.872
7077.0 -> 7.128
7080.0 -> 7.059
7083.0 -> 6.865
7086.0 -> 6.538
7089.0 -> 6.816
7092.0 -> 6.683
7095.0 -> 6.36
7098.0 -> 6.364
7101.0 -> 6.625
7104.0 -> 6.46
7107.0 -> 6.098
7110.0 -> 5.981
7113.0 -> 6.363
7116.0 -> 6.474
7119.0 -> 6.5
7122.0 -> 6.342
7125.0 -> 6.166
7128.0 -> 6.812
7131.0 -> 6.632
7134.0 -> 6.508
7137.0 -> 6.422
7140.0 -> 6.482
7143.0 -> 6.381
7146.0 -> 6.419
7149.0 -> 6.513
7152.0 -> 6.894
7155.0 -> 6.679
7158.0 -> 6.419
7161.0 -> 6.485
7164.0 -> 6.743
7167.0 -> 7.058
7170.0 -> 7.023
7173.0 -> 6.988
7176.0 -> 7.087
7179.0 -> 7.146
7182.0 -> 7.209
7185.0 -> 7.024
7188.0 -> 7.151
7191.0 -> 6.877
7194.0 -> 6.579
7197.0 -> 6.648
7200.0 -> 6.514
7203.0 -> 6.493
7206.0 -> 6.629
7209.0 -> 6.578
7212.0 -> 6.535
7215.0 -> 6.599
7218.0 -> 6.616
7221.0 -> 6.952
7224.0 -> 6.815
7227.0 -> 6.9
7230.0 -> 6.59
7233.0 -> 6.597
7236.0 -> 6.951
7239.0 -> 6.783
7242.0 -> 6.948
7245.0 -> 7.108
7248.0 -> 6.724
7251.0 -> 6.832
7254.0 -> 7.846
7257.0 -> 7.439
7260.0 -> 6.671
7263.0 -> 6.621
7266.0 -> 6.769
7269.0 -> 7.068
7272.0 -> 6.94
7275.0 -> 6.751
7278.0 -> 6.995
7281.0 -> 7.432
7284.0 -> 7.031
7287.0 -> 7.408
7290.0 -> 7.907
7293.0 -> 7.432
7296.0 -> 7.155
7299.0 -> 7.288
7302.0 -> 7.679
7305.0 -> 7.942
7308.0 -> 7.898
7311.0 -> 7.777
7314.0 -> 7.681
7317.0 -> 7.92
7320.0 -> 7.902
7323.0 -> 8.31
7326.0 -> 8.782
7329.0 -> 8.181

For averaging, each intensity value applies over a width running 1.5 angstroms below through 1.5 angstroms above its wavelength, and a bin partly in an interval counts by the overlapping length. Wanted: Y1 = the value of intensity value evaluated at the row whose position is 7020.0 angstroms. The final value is 6.804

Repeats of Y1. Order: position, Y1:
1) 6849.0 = 6.672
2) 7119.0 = 6.5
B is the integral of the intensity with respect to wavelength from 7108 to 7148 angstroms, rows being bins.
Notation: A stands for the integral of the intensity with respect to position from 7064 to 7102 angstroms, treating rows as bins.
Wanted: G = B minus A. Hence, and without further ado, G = 2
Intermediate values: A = 255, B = 257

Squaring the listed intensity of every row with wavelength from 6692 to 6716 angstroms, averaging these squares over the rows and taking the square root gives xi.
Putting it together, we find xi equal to 7.9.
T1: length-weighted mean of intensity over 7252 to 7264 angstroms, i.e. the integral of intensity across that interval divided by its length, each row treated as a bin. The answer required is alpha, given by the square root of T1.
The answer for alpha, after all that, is 2.67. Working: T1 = 7.2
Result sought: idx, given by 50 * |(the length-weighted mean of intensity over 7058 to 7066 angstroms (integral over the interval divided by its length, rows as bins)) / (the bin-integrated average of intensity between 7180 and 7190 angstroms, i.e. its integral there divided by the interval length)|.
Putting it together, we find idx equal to 45.7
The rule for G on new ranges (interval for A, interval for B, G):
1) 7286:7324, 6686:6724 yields 3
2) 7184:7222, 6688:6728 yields 56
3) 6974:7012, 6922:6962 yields 44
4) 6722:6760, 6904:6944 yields 29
